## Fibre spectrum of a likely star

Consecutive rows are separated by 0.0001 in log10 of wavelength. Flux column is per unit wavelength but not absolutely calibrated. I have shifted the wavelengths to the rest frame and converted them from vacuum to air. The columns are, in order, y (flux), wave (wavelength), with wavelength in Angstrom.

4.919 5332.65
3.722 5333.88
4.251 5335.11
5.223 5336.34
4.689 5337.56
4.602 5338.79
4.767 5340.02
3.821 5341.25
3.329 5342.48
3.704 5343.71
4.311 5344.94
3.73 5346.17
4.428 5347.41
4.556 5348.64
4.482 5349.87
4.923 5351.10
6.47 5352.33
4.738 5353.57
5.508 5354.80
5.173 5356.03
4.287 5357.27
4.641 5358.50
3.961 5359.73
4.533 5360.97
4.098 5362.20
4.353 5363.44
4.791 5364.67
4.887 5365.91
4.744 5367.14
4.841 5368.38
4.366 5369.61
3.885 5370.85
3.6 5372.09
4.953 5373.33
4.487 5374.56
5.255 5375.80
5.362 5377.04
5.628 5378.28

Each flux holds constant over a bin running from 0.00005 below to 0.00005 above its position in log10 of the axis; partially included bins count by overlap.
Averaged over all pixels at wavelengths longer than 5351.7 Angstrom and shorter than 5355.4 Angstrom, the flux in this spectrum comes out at 5.6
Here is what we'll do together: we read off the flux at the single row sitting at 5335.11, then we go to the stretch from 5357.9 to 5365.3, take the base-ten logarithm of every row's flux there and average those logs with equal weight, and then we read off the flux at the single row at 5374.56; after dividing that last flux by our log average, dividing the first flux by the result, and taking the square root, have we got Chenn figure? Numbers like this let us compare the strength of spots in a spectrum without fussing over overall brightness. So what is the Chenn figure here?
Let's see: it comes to 0.78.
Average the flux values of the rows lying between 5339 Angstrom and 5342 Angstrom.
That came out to 4.29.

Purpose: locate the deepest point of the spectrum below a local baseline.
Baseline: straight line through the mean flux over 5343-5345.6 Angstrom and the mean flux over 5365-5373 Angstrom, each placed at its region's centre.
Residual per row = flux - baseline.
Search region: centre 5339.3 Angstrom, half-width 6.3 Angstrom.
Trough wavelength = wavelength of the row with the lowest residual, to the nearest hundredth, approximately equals 5342.48 Angstrom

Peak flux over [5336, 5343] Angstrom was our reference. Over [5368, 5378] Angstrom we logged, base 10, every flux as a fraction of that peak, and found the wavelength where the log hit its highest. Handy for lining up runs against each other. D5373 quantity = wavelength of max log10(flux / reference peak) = 5377.04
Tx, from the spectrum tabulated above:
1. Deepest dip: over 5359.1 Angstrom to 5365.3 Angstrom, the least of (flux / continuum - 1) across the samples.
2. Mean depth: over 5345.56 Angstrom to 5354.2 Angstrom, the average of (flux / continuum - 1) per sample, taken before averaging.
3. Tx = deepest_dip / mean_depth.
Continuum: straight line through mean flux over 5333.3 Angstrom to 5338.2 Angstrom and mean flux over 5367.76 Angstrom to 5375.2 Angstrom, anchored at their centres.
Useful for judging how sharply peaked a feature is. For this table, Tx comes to -1.3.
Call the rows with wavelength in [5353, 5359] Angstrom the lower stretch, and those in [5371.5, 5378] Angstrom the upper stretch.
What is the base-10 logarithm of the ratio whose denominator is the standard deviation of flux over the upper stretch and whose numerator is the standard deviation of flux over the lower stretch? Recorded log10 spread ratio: -0.18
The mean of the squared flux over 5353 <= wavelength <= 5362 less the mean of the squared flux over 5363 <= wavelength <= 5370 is 0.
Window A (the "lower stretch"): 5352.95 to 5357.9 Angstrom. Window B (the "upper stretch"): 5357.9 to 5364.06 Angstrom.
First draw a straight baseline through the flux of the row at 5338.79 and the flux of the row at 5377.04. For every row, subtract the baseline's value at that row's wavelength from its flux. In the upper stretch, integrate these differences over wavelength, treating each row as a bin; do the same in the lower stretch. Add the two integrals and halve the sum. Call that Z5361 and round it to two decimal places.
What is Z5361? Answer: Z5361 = -2.25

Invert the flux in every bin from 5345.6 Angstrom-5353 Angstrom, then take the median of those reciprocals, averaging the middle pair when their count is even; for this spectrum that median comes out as 0.221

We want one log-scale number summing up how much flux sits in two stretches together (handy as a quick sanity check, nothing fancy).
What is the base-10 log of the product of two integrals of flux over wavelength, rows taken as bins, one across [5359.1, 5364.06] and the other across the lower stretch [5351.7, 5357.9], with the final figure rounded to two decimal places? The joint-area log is 2.83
